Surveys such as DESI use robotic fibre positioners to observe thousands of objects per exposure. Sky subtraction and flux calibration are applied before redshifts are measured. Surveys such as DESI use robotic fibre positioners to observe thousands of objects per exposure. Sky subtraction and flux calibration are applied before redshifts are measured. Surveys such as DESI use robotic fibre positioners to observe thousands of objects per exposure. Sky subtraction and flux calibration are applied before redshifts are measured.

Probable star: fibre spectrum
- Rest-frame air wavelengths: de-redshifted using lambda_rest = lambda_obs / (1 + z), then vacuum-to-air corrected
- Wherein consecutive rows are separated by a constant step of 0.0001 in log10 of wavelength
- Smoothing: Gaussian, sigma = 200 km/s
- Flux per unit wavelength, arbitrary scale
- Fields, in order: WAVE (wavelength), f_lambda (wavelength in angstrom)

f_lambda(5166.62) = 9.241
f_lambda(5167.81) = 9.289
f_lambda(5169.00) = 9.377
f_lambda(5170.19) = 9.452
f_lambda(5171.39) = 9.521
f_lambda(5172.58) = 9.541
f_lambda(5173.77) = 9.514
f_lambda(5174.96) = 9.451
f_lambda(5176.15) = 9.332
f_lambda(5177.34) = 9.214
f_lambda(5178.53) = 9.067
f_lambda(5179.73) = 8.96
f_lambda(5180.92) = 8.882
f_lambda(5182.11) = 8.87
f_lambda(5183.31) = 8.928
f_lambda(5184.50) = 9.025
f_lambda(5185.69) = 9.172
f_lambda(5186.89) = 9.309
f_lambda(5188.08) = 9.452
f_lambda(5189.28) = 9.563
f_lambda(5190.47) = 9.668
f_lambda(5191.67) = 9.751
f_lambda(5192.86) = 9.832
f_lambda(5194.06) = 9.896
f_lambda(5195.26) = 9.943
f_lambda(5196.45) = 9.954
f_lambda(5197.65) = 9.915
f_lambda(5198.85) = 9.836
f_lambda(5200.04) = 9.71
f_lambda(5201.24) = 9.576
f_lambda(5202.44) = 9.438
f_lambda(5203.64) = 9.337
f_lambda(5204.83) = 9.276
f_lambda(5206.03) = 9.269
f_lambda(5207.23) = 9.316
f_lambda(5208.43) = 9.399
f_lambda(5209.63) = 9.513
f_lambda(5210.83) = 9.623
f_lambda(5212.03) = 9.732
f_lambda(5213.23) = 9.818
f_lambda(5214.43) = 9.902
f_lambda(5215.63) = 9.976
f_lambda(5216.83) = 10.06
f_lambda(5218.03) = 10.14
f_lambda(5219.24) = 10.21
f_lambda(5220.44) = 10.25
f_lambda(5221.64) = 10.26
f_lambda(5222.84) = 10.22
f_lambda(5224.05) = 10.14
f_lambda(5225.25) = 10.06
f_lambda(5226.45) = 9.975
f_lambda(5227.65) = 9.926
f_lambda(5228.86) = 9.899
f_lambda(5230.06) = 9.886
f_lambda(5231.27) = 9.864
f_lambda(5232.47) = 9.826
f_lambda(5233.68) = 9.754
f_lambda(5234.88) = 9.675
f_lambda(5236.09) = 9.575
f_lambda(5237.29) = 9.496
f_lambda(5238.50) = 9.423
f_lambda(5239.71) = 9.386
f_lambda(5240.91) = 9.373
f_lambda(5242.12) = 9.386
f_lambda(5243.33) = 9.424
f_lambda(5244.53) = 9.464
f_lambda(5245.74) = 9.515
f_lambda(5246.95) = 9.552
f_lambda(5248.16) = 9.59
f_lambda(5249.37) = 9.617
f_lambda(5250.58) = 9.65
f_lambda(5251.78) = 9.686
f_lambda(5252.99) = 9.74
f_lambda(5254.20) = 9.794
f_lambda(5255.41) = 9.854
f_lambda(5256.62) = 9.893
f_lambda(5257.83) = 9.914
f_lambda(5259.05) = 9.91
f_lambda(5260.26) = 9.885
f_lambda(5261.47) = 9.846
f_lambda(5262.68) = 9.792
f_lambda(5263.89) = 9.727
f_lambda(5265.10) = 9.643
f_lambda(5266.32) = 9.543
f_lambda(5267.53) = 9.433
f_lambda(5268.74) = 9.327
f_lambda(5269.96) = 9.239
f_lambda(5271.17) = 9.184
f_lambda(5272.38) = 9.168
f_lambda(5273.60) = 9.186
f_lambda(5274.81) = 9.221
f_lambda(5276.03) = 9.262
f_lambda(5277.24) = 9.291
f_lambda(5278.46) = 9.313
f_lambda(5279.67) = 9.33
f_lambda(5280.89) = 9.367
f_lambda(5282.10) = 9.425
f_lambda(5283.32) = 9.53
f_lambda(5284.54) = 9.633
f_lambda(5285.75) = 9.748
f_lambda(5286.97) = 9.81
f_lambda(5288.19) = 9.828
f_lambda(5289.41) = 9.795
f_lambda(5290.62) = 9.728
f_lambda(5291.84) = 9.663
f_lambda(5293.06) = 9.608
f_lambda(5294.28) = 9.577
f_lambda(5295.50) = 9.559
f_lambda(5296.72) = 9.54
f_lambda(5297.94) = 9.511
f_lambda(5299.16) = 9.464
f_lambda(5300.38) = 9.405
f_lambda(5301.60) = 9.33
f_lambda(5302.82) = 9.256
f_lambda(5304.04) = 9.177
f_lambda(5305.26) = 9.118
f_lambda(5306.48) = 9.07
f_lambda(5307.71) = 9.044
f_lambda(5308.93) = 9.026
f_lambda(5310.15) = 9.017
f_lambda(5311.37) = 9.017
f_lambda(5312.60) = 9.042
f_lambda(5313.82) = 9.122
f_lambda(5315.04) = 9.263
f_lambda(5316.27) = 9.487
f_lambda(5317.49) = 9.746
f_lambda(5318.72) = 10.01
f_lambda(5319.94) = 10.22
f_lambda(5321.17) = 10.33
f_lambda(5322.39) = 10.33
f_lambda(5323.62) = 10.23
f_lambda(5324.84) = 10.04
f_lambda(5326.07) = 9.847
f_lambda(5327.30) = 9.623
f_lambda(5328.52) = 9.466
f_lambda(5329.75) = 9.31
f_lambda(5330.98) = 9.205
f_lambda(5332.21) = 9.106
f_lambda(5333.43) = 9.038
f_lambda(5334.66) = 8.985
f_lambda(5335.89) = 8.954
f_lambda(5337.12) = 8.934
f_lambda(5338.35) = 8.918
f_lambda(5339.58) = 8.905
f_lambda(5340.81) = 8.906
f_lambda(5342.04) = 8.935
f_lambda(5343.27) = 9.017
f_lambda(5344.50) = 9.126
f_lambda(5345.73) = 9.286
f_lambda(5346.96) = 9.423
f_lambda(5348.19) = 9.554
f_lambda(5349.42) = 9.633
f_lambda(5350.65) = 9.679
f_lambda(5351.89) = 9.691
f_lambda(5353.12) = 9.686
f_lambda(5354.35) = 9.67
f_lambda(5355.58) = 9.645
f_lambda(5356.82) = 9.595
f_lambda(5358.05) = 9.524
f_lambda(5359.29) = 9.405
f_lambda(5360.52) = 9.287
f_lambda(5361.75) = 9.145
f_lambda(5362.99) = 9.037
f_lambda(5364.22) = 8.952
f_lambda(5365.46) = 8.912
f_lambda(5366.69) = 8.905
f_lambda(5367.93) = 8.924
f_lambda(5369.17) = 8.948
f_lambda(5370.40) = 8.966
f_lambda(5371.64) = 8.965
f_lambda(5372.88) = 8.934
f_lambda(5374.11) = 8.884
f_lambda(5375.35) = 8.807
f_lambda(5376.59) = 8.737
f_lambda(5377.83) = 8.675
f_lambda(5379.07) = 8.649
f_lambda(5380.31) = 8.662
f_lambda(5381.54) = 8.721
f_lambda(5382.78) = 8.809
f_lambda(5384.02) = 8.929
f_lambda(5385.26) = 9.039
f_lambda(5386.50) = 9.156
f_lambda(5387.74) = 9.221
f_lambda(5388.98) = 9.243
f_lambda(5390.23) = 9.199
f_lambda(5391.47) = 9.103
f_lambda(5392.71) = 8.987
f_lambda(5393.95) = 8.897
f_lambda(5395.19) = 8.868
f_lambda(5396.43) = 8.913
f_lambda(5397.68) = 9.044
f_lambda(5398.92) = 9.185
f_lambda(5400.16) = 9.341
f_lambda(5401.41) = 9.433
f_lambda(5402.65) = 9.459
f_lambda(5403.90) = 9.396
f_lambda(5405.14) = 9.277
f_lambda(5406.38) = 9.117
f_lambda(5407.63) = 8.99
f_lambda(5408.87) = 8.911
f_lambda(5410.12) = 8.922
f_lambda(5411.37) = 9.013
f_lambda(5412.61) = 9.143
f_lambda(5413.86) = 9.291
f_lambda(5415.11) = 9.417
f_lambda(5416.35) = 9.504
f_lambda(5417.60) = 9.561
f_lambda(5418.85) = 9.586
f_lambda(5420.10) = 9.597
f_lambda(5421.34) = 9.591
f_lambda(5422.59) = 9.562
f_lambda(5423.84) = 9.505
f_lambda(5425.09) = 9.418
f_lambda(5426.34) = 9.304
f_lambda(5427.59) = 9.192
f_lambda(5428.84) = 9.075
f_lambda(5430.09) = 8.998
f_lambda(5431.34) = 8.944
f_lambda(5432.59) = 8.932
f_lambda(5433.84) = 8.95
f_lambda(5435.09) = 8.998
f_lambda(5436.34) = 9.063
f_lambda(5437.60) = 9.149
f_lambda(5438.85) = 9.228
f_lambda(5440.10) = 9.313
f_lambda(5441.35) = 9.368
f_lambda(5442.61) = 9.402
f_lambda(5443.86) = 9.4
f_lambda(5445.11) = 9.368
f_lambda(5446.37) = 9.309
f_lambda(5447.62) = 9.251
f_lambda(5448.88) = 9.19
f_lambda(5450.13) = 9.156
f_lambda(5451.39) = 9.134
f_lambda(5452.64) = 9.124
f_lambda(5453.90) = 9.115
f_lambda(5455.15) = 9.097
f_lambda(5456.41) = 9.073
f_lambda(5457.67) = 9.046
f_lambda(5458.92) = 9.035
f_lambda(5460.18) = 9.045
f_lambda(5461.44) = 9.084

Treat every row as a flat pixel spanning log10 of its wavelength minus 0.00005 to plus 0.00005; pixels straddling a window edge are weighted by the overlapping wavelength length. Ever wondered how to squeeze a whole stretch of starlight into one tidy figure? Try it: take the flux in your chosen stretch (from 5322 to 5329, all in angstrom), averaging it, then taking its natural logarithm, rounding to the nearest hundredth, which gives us 2.29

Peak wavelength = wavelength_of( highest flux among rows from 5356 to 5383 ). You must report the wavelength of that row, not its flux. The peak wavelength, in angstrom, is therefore 5356.82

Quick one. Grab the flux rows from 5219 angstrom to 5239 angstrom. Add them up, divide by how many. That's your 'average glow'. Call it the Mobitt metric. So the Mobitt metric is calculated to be 9.91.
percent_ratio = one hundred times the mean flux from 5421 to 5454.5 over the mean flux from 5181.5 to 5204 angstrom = 97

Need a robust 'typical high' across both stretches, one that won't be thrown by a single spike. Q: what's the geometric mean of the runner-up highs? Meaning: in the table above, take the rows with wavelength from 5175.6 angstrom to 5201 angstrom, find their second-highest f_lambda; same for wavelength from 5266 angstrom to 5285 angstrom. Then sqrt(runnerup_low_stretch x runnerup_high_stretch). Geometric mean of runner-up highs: 9.74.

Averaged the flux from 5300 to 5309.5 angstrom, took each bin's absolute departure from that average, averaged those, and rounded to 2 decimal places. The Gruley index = 0.11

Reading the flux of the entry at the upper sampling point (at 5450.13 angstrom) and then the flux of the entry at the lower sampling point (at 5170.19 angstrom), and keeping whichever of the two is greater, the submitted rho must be 9.5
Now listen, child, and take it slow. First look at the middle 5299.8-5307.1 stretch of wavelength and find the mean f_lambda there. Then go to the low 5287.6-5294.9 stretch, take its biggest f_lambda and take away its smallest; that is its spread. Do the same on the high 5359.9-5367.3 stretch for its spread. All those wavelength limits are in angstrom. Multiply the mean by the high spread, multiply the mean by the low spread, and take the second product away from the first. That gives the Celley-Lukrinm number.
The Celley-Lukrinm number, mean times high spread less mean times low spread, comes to 1.2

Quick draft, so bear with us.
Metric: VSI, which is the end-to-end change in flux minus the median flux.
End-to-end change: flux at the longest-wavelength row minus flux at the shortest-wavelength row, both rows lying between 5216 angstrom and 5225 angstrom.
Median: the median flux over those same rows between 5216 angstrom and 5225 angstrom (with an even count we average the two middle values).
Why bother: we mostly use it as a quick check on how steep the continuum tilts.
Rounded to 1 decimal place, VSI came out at -10.1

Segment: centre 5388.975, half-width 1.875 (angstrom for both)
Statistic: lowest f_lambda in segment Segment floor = 9.199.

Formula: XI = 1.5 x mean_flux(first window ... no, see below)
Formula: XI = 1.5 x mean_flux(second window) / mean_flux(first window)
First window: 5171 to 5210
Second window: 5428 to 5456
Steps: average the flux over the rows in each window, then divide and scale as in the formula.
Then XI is 1.46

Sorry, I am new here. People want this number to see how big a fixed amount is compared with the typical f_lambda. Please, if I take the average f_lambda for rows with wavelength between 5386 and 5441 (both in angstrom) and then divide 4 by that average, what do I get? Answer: 0.435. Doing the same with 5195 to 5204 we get 0.412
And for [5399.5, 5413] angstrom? 0.436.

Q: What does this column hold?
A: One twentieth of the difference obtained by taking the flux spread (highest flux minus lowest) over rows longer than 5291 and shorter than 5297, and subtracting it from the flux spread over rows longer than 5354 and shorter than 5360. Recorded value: 0.0071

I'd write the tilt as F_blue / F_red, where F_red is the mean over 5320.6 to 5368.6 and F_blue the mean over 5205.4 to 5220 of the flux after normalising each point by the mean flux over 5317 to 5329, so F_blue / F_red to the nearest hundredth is 1.04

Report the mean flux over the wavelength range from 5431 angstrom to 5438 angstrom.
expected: 9.0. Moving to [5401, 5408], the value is 9.3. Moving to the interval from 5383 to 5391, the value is 9.1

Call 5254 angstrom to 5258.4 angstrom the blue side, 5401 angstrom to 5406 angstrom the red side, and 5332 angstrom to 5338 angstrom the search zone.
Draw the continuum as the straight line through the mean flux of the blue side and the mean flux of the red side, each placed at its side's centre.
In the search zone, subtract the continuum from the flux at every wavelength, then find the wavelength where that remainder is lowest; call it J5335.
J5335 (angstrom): 5337.12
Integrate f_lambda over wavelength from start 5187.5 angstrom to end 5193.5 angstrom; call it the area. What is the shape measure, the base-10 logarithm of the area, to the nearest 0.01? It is 1.76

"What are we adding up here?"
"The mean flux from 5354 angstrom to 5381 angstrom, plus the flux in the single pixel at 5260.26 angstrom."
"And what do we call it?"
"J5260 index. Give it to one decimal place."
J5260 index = 18.9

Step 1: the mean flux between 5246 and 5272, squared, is 93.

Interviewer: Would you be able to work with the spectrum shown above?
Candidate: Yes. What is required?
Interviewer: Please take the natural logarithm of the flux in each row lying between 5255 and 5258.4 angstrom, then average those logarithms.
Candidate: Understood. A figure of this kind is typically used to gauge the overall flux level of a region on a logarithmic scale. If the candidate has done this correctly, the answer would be 2.29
